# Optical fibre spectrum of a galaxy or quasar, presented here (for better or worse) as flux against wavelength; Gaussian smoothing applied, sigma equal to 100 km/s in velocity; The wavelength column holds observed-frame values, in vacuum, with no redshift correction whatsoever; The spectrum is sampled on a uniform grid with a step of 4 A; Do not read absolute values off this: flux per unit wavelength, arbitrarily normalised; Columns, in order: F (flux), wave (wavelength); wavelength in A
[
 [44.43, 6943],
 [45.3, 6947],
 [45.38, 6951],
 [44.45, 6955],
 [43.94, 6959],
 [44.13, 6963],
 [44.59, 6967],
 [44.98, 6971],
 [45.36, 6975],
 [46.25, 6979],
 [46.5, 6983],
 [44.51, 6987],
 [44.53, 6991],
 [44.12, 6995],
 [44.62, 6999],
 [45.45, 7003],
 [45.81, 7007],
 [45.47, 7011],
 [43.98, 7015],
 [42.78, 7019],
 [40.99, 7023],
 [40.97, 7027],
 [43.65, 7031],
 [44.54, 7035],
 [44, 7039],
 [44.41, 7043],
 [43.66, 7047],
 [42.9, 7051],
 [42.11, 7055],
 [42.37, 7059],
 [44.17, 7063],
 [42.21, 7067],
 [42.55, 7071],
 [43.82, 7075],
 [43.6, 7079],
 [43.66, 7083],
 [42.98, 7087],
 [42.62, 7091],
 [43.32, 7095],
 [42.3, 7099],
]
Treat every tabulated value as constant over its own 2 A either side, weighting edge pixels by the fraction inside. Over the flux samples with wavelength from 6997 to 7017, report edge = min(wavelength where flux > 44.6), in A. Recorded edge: 6999 A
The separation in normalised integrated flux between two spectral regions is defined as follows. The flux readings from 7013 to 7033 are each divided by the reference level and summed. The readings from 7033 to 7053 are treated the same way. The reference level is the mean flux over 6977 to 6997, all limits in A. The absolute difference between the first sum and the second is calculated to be 0.2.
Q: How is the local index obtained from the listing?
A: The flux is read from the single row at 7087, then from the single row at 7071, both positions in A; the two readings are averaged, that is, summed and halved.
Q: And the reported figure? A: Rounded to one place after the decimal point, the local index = 42.8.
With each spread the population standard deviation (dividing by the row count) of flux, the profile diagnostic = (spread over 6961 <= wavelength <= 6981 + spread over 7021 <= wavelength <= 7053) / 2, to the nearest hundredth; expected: 1.03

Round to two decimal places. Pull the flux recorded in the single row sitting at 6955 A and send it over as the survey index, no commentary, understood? 44.45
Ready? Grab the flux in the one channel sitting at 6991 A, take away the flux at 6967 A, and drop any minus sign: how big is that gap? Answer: 0.1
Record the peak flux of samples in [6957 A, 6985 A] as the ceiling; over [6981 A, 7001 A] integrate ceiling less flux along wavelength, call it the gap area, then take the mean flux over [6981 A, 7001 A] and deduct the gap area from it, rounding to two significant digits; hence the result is 12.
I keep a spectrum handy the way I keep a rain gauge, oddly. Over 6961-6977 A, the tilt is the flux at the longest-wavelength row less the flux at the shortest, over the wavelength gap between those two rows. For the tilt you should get 0.10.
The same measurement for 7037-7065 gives 0.01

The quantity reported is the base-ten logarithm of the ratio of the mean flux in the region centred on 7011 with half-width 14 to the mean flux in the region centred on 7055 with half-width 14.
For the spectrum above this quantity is 0.010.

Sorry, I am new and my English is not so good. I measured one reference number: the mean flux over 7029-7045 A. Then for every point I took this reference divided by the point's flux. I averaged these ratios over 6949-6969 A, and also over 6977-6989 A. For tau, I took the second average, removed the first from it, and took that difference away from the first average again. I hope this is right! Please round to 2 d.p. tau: 1.02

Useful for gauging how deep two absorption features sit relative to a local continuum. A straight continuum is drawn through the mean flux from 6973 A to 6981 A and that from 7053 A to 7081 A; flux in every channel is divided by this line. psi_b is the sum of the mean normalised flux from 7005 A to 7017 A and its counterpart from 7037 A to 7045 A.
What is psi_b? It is 2.02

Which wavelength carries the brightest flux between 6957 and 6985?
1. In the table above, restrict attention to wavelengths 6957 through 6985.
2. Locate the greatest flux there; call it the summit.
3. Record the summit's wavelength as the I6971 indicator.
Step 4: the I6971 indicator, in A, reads 6983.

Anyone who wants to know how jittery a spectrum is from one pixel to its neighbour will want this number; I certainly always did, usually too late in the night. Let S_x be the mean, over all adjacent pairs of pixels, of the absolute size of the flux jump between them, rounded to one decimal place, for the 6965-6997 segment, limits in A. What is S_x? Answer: 0.6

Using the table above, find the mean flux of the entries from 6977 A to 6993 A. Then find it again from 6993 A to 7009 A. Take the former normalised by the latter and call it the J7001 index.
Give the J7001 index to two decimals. 1.01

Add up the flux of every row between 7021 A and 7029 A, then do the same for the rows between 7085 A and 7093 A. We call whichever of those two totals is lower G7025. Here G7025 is 82.0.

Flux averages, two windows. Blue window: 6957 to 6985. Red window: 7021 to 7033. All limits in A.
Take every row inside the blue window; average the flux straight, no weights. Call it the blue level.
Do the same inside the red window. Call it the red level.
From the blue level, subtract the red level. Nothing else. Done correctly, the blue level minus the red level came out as 3.2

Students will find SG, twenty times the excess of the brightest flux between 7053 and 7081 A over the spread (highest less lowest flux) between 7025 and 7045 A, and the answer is 812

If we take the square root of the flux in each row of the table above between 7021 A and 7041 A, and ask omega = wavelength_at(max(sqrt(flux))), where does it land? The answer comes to 7035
